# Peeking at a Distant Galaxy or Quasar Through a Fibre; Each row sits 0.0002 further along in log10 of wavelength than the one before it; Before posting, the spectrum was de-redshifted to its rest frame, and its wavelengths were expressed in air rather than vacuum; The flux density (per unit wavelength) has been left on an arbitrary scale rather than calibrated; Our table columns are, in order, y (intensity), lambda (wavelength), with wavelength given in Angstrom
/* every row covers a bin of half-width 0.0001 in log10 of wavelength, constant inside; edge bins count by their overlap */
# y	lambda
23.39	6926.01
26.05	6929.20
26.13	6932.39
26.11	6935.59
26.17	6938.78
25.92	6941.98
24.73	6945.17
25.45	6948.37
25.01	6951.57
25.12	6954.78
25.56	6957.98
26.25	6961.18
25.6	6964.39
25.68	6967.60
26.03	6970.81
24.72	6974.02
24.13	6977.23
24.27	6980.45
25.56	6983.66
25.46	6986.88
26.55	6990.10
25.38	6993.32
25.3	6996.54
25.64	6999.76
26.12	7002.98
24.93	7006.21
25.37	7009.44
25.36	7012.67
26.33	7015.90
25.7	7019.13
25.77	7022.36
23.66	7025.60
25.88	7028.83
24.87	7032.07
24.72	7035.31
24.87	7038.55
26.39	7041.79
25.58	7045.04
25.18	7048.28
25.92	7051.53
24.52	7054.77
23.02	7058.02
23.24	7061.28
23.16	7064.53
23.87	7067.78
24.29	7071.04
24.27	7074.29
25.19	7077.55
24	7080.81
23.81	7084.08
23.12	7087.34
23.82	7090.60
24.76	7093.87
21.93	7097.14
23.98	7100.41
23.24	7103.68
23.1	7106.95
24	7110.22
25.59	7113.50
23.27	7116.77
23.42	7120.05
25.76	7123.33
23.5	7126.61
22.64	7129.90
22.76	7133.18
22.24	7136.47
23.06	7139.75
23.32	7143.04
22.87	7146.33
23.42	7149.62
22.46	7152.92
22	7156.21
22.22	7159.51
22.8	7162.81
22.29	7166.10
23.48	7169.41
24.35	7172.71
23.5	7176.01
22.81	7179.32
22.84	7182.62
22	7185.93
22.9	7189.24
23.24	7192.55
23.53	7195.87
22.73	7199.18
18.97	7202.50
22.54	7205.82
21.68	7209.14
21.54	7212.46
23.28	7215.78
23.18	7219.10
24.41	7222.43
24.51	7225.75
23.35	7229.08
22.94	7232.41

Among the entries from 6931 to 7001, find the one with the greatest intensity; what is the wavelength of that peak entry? 6990.10 Angstrom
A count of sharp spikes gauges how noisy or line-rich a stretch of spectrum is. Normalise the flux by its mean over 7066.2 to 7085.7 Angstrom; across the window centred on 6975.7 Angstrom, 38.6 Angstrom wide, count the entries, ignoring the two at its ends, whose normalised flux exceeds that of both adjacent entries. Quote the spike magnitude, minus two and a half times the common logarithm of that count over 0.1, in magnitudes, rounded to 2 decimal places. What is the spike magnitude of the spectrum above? -4.01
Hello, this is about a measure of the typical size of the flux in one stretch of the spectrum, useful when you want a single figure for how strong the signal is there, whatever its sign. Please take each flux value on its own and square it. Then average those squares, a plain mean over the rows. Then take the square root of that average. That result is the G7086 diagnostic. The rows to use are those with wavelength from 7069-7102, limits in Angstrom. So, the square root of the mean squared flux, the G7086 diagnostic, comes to 23.9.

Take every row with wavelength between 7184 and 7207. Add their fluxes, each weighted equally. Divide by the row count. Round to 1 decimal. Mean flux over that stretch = 22.3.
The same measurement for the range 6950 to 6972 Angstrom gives 25.6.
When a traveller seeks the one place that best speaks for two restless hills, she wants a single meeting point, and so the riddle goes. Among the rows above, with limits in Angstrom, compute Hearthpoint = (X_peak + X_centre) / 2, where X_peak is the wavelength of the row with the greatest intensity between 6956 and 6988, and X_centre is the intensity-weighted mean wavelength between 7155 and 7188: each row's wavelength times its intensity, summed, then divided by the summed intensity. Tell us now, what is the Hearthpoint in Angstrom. 7066.2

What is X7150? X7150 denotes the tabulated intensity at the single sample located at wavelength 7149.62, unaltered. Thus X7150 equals 23.42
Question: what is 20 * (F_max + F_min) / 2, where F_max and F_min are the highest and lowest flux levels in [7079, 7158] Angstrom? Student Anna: 477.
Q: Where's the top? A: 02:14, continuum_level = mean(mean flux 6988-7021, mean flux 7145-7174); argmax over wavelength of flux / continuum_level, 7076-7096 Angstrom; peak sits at 7077.55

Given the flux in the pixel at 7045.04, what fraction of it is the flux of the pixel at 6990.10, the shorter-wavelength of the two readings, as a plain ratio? 1.04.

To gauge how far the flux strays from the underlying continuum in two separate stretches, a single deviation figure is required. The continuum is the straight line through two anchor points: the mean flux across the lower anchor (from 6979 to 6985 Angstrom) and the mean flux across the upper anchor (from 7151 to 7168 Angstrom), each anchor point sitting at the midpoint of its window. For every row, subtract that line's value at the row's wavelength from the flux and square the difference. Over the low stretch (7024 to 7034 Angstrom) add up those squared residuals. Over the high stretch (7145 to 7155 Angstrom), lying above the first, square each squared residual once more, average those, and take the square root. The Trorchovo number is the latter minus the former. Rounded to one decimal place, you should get -3.0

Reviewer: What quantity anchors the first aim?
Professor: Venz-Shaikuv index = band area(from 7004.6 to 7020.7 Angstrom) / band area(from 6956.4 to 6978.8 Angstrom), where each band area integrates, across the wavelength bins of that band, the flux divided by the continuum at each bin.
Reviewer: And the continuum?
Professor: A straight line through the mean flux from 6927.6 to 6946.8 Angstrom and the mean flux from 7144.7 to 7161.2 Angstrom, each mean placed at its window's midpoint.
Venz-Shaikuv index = 0.74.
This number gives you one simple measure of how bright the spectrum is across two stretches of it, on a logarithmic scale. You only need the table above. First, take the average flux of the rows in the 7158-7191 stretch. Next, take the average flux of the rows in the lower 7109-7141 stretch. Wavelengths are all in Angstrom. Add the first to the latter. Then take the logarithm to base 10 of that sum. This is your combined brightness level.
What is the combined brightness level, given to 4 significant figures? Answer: 1.668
